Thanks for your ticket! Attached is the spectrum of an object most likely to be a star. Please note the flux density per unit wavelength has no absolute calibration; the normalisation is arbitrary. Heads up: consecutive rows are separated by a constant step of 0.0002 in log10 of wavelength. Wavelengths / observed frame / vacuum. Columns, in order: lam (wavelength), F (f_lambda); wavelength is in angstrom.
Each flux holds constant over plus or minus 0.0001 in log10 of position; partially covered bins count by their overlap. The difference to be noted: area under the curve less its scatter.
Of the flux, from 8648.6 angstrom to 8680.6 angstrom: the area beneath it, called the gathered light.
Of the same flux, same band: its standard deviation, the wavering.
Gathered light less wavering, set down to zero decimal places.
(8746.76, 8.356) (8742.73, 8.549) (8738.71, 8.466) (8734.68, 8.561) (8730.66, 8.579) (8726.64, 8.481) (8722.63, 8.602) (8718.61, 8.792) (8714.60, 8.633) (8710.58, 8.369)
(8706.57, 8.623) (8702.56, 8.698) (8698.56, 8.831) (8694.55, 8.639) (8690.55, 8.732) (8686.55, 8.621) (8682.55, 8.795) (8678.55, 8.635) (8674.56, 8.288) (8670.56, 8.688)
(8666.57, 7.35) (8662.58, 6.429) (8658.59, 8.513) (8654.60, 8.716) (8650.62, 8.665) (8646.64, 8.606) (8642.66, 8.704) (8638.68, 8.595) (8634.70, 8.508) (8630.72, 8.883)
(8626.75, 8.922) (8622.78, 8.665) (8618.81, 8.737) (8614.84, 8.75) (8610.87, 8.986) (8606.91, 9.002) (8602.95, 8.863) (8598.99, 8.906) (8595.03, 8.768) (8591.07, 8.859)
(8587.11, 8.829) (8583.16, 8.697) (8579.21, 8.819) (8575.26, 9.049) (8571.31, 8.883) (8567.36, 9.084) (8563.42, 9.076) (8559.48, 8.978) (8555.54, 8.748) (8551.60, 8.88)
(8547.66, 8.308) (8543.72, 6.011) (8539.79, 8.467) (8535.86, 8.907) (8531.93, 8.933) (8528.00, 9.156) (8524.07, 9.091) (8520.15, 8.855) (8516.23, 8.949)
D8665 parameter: 260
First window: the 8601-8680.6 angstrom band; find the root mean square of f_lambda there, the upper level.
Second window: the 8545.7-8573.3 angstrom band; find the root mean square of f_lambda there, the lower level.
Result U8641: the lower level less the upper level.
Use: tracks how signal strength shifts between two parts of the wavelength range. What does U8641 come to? 0.31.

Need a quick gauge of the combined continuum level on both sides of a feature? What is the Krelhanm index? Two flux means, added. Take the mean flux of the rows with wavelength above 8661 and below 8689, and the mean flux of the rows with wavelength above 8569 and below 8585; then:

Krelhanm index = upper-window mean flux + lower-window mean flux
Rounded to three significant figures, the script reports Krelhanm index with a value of 17.0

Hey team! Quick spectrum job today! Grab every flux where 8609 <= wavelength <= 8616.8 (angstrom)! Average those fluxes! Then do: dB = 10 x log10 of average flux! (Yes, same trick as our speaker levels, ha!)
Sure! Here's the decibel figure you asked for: 9.48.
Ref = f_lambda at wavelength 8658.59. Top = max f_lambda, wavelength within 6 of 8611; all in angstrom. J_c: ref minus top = -0.49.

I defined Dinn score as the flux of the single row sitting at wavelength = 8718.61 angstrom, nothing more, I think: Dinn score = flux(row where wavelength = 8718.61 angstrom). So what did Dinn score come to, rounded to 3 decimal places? 8.792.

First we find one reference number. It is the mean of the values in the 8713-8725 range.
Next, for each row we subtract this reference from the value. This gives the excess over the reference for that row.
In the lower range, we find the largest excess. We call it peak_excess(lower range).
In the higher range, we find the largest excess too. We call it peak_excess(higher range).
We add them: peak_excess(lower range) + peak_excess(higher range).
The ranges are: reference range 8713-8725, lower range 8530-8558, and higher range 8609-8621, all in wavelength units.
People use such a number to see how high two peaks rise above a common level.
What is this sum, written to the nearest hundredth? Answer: 0.57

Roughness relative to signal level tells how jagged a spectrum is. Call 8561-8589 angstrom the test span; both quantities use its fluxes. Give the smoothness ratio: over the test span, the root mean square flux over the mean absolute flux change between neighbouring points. 62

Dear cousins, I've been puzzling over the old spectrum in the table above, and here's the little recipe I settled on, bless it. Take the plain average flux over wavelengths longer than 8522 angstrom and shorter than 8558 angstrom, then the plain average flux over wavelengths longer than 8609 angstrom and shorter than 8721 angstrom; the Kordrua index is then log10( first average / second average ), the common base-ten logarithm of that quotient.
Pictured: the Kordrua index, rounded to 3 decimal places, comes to -0.002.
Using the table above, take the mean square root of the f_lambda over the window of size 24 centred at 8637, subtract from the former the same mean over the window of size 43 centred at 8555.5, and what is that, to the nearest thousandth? 0.025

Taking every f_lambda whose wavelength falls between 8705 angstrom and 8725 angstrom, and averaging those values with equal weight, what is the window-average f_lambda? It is 8.60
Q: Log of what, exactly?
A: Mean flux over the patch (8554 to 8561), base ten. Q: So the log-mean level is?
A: 0.948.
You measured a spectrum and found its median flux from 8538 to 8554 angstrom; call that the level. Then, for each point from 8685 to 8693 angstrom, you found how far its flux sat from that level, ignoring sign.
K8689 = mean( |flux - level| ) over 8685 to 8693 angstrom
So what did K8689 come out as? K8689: 0.29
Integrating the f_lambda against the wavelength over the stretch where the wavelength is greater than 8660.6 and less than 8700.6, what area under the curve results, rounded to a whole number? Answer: 332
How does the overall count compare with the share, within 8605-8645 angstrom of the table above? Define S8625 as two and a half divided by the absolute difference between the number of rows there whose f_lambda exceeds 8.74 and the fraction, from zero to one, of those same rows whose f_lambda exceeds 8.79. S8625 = 0.54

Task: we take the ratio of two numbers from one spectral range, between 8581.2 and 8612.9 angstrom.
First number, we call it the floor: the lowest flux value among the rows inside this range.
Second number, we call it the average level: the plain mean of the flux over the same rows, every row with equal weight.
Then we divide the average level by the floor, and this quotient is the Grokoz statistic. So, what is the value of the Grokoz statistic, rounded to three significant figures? 1.02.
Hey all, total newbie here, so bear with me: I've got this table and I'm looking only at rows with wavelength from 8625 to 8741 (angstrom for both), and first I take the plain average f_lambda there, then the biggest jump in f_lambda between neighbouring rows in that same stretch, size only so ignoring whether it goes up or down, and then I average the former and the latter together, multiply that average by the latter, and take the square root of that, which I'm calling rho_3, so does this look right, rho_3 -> 3.32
